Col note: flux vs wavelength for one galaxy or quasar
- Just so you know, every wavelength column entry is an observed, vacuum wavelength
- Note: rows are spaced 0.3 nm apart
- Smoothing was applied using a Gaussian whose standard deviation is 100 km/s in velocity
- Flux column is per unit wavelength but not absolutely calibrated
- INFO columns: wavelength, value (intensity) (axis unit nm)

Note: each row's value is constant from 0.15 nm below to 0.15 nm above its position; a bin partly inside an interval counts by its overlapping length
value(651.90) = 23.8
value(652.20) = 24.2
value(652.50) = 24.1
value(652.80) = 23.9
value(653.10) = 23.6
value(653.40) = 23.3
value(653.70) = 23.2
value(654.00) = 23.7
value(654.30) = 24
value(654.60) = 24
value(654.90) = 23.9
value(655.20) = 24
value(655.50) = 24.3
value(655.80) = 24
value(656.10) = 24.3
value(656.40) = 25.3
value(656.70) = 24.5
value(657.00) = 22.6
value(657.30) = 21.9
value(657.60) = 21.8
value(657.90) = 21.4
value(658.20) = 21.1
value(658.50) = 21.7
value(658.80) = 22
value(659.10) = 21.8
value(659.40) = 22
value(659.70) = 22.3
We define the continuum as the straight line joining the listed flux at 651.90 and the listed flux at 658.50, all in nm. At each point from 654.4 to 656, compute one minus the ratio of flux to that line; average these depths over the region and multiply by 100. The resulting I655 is -6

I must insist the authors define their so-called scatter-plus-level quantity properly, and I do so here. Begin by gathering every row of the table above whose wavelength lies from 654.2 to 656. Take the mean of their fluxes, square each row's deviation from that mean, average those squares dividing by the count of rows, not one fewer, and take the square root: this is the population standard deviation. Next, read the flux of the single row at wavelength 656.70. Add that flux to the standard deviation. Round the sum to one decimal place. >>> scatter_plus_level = 24.6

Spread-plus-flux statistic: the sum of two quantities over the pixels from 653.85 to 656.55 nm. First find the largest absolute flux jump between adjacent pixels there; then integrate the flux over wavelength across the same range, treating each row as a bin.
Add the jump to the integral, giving 66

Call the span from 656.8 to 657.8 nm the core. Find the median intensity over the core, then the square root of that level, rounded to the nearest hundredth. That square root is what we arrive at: 4.68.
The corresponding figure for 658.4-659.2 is 4.67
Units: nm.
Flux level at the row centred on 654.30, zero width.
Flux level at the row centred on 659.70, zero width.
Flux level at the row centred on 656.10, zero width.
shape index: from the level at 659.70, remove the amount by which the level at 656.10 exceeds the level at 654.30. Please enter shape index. 22.0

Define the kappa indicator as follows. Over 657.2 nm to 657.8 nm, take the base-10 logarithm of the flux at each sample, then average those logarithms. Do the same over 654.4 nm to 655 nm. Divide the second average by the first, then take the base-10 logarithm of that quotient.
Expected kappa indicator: 0.013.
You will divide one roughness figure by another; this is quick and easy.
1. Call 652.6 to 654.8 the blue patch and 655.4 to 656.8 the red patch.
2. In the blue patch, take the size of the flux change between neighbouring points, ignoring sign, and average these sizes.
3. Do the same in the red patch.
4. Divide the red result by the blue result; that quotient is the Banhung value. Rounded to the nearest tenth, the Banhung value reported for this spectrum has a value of 2.4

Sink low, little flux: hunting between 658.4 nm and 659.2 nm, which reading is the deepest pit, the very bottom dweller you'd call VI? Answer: 21.7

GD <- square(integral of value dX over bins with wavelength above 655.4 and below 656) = 210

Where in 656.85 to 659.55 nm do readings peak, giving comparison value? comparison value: 657.00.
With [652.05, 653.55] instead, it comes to 652.20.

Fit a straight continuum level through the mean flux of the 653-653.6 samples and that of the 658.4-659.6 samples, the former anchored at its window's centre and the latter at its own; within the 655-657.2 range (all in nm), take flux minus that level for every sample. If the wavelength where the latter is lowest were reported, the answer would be 657.00 nm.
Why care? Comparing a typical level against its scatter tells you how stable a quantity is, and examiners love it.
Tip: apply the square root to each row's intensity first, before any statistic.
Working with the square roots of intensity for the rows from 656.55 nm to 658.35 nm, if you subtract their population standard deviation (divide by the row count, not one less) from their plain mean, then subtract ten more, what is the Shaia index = -5.41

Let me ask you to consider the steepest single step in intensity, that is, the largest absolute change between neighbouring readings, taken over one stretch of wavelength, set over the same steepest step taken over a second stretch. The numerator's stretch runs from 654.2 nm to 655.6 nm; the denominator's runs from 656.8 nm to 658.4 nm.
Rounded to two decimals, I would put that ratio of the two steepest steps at 0.43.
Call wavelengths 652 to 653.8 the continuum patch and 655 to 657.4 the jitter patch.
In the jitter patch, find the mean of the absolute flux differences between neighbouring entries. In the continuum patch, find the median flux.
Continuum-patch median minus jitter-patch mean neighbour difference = 23.0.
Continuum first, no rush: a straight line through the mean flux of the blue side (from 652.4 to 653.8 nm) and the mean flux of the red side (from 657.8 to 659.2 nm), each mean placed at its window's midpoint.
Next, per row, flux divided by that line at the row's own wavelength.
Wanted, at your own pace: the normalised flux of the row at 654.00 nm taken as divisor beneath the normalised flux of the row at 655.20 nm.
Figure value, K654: 1.033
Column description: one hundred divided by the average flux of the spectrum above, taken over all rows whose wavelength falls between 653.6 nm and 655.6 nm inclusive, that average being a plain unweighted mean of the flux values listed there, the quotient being 4.19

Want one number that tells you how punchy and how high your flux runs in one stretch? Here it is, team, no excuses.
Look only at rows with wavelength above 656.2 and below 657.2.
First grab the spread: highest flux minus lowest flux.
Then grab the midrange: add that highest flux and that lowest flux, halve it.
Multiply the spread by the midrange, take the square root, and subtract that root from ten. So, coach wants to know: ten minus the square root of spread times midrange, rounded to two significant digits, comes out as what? 2.0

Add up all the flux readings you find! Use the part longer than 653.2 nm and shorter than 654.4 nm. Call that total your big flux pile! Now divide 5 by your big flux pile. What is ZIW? 0.0531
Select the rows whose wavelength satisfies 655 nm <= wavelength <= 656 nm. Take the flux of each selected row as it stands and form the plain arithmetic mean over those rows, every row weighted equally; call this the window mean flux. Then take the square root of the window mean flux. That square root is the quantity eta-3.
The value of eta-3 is 4.91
